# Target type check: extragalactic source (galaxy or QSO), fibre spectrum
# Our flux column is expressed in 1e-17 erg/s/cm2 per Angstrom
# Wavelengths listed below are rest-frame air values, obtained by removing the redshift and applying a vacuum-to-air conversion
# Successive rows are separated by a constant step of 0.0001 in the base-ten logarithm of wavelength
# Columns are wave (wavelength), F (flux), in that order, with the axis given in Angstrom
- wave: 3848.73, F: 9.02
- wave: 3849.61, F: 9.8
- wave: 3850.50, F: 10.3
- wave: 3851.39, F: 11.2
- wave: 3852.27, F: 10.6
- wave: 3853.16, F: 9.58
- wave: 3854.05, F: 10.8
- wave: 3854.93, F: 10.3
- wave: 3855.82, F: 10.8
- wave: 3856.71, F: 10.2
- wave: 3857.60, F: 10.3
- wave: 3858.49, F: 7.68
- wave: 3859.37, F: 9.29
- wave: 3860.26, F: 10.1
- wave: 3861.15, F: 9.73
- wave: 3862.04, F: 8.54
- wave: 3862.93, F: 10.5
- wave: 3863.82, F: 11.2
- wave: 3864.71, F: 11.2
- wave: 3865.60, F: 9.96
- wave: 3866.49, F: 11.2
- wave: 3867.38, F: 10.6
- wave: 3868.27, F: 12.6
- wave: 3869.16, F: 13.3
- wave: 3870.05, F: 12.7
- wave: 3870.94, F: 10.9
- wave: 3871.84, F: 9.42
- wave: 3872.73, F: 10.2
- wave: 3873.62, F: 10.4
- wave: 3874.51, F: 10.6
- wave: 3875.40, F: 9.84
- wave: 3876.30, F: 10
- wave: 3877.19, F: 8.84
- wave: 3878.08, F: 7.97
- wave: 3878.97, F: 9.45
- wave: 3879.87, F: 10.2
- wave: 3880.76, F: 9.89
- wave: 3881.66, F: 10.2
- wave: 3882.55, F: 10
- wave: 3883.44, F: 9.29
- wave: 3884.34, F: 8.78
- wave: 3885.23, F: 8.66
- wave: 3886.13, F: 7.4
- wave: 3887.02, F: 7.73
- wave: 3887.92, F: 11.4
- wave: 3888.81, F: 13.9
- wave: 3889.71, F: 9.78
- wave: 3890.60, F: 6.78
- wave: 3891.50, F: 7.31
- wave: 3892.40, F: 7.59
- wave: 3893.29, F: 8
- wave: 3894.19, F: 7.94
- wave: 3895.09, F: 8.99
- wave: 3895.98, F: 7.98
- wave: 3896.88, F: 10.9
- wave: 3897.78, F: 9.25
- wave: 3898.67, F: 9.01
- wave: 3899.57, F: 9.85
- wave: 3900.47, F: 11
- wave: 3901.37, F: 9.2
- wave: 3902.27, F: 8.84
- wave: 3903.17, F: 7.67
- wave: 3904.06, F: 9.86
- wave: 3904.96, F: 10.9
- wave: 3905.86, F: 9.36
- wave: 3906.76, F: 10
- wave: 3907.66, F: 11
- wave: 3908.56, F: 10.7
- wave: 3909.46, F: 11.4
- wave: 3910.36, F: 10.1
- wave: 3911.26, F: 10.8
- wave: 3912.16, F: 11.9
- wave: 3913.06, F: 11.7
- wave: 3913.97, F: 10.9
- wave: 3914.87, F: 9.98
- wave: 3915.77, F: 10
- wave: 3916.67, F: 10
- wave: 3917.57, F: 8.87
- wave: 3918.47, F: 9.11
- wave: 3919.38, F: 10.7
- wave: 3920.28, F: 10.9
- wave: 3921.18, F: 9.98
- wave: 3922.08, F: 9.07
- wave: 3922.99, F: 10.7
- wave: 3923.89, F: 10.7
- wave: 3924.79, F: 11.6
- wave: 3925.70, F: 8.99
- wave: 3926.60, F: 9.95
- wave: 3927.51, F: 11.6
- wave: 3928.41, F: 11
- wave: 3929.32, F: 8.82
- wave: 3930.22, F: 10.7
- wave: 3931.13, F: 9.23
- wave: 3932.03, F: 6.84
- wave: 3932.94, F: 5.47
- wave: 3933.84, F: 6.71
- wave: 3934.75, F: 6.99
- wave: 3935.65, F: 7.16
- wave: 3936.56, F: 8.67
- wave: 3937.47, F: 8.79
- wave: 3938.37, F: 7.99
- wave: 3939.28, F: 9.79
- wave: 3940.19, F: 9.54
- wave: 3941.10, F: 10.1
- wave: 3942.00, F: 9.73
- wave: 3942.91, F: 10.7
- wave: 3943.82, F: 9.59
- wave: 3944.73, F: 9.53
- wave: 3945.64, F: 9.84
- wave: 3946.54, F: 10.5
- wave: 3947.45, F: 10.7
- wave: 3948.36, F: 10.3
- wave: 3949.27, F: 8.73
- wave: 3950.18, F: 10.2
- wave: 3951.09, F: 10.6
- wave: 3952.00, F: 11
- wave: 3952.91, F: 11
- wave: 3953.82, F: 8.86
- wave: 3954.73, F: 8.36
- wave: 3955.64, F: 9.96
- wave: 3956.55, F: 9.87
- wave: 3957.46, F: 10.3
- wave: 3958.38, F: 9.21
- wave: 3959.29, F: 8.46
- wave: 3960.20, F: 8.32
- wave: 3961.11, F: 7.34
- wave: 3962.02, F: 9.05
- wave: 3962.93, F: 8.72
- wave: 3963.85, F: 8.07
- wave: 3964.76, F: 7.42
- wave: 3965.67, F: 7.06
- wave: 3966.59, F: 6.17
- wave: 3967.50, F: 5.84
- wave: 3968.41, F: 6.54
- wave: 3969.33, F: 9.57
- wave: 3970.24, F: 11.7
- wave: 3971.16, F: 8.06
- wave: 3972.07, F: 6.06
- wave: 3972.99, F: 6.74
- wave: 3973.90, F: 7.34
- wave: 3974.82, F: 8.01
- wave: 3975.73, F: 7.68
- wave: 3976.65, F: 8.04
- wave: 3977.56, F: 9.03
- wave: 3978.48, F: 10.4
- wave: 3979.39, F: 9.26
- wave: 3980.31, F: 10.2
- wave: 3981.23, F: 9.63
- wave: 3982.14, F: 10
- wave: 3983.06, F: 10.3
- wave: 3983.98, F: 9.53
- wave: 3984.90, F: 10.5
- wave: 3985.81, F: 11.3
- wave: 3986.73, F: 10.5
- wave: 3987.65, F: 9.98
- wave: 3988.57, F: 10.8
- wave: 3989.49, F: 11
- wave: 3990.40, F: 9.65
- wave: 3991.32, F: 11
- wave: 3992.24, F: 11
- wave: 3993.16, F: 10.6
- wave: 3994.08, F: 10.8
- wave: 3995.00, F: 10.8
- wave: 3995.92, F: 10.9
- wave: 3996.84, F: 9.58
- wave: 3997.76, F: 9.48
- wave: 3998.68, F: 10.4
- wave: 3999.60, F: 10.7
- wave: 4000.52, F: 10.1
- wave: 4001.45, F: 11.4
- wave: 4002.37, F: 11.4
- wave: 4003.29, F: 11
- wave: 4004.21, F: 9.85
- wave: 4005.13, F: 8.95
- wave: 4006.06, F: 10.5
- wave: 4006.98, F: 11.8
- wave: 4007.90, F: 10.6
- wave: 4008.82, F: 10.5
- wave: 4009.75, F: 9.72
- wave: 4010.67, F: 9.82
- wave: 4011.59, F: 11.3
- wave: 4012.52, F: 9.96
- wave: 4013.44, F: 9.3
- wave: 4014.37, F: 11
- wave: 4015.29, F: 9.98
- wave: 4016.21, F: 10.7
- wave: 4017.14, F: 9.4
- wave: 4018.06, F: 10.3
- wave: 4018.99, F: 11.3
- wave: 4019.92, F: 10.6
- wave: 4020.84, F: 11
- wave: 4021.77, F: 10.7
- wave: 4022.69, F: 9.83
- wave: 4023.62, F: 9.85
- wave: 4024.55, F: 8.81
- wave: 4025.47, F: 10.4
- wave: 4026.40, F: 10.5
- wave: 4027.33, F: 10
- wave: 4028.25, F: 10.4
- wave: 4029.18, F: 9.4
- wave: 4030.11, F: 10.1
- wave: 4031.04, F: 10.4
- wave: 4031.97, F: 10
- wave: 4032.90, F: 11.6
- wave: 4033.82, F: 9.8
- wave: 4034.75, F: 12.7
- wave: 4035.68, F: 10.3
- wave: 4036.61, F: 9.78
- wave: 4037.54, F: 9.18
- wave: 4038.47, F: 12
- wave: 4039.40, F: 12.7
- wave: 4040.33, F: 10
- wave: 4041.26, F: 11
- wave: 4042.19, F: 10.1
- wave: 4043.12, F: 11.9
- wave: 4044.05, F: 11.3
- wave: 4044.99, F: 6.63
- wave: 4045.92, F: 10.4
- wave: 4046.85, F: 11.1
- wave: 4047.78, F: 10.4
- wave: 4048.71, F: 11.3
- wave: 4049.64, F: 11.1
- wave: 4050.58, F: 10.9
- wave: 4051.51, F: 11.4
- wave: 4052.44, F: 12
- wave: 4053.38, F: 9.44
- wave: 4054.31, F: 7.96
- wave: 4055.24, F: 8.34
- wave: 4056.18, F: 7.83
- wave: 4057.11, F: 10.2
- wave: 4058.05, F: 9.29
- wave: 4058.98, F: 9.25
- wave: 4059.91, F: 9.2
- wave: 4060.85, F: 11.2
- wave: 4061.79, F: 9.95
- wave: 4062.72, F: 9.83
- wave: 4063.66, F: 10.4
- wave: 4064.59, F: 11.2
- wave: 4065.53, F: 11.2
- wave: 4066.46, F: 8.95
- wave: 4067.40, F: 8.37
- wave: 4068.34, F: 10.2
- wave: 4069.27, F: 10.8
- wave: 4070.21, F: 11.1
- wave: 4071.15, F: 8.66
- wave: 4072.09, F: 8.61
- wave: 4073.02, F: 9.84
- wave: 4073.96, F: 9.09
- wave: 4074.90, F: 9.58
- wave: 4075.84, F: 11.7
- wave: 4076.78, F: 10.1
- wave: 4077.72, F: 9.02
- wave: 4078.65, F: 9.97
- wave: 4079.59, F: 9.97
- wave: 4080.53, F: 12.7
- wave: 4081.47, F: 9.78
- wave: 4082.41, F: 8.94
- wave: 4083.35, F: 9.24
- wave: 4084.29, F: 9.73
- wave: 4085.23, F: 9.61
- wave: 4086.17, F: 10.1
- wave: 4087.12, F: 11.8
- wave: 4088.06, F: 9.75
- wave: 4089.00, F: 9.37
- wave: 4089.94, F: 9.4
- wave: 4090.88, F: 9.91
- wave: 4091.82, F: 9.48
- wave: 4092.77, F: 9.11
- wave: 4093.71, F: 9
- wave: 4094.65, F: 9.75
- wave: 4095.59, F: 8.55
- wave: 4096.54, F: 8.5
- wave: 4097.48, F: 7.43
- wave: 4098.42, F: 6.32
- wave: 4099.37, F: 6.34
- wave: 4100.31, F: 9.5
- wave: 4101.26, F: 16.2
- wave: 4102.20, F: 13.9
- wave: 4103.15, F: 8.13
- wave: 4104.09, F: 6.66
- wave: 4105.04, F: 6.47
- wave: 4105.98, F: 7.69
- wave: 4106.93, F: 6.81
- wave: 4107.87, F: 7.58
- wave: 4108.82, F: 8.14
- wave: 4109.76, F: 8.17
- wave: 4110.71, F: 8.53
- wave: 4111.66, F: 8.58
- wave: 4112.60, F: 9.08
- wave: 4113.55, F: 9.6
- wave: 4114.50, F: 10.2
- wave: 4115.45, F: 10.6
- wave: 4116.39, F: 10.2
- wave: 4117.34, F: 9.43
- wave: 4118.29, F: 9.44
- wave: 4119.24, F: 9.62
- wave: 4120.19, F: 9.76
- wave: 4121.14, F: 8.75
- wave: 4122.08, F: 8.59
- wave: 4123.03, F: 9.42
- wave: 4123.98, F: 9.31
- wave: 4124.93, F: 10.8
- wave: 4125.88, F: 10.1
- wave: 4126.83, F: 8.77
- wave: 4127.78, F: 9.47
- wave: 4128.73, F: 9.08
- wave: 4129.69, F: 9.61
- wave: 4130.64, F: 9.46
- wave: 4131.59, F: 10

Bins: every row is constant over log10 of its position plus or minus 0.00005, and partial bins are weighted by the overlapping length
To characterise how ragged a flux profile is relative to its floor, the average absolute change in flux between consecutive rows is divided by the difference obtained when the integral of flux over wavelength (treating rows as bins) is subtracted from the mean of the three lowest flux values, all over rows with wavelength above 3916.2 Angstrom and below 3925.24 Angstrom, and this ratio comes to -0.0101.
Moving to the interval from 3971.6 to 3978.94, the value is -0.0139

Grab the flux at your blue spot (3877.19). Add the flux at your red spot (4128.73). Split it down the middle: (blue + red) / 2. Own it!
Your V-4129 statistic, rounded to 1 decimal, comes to 9.0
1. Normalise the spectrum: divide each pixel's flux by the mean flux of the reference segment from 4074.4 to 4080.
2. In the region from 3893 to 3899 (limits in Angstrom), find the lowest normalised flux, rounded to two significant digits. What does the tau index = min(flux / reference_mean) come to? 0.79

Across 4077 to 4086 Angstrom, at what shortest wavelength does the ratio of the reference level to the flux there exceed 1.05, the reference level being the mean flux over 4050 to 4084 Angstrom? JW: 4077.72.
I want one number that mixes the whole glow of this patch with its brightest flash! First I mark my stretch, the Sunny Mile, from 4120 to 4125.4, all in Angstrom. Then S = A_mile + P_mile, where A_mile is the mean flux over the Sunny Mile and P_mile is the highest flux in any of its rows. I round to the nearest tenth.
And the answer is 20.2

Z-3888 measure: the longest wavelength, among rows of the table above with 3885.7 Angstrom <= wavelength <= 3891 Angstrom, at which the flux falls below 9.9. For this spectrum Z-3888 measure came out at 3890.60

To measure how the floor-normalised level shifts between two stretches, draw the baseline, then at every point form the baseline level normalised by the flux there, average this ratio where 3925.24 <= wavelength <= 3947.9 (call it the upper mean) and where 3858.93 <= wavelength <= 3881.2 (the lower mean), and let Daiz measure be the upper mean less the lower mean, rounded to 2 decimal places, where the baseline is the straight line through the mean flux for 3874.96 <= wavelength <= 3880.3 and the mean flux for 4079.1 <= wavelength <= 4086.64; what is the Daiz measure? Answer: 0.16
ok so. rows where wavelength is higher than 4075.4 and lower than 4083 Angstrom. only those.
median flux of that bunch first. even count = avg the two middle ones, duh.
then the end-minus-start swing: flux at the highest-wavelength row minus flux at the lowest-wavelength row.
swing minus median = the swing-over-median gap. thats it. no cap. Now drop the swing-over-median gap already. -12.7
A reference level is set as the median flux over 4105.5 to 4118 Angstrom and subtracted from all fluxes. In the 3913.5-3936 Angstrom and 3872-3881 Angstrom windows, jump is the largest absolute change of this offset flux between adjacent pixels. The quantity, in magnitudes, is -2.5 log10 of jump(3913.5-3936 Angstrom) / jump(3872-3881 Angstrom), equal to -0.62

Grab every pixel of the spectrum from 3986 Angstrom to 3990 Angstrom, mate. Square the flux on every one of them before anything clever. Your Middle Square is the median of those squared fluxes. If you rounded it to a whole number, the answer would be 113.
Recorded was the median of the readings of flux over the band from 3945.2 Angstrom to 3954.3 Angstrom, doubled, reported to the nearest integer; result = 21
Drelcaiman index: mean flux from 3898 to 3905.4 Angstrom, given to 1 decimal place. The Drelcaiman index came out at 9.5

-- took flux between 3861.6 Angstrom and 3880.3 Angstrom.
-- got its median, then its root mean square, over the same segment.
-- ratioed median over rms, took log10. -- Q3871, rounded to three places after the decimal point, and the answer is -0.006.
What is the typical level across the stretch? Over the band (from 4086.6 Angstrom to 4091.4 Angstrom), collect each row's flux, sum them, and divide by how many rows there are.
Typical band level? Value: 10.0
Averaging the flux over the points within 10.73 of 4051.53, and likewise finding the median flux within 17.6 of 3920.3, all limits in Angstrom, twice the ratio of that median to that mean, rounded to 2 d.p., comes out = 1.98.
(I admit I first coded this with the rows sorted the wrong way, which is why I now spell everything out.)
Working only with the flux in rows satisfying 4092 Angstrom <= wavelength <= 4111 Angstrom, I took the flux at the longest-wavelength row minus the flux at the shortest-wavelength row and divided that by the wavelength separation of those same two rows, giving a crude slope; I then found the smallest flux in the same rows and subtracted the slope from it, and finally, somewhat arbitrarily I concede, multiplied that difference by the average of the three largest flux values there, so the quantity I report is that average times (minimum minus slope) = 84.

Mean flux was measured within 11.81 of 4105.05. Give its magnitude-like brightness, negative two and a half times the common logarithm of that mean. -2.37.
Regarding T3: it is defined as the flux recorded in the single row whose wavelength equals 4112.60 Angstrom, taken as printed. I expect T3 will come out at 9.08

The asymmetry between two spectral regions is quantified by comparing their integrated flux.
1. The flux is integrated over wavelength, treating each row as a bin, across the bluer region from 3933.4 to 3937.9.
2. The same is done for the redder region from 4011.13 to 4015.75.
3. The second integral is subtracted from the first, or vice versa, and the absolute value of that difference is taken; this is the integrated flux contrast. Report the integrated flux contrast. 13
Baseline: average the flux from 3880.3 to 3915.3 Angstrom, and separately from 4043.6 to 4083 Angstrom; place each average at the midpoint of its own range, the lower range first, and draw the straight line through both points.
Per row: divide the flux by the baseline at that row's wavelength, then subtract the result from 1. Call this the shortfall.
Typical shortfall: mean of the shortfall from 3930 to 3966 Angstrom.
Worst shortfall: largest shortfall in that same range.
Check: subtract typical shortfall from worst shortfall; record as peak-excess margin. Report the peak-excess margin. 0.364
